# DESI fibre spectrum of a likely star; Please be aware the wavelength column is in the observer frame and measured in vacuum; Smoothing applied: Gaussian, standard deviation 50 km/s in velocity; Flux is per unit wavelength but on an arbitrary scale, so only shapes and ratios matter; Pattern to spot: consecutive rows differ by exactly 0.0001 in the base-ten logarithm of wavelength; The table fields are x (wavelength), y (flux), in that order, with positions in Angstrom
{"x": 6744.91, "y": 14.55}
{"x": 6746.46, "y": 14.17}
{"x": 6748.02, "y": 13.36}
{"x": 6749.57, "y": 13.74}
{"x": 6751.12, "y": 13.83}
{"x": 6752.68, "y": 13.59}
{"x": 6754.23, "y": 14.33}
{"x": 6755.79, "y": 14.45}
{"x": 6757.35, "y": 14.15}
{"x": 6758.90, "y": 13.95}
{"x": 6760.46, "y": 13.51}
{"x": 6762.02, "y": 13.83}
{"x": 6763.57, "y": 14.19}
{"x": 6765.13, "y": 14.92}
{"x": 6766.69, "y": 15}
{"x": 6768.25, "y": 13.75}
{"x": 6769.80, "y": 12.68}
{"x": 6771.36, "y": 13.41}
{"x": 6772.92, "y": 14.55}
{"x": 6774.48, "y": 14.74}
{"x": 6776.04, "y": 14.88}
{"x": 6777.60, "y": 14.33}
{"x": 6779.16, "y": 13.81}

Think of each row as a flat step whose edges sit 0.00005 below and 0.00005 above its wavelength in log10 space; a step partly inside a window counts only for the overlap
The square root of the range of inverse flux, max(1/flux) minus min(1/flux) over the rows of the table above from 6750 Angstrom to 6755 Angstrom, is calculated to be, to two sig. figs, 0.062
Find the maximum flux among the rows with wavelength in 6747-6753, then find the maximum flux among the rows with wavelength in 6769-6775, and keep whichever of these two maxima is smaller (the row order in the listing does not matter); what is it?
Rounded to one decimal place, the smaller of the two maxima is 13.8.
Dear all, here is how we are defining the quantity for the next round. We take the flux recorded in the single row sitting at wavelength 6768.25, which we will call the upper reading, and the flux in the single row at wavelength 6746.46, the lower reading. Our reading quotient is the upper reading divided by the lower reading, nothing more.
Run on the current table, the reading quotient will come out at 0.970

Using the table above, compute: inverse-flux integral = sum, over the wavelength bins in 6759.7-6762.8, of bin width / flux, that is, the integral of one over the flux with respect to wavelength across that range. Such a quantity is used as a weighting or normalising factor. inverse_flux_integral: 0.23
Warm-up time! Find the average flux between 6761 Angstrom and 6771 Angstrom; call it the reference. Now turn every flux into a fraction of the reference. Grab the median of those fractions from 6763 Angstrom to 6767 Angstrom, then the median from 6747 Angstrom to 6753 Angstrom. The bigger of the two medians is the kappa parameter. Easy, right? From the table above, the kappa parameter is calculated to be 1.06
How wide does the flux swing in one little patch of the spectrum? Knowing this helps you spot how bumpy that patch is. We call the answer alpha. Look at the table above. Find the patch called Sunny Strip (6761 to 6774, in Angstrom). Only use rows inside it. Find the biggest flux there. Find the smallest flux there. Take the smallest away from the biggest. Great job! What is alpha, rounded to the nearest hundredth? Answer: 2.32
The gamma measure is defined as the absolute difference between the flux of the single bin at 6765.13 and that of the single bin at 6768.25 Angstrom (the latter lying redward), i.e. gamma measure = 1.2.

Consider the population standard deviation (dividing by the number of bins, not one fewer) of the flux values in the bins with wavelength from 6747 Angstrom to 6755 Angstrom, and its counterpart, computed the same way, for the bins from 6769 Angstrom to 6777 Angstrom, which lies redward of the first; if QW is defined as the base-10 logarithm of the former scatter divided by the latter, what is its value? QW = -0.4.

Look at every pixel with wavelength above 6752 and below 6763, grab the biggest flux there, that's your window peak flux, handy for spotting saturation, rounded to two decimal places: 14.45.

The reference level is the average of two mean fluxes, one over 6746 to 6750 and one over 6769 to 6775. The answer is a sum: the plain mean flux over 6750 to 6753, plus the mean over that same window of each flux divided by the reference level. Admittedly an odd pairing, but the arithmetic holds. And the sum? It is 14.7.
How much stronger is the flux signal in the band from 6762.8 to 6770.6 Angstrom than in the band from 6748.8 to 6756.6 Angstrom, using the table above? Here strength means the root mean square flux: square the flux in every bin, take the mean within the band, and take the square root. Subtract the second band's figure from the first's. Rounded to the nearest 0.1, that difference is 0.1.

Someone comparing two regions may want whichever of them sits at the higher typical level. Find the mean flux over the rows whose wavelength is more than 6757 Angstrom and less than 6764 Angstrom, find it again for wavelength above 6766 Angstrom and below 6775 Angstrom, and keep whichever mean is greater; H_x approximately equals 14.0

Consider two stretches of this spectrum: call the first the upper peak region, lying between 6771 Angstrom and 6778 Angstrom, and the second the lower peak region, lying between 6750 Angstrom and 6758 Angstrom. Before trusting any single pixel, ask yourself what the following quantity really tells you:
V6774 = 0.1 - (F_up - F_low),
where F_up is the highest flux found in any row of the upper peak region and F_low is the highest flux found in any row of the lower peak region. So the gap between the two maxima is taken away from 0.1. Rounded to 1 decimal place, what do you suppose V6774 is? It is -0.3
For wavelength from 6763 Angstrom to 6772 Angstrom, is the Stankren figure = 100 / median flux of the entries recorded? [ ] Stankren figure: 7.16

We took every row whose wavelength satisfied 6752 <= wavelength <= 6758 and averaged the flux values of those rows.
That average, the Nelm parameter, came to 14.1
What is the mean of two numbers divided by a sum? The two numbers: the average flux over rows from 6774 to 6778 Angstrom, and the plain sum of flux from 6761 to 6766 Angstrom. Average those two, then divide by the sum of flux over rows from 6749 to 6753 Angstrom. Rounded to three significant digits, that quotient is 0.700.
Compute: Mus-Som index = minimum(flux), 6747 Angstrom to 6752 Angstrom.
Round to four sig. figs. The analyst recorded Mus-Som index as 13.36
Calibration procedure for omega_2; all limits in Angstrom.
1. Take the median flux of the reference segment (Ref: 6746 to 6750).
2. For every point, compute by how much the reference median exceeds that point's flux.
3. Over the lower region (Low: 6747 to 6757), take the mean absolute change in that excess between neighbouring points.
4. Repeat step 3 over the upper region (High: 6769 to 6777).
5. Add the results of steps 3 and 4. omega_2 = 0.86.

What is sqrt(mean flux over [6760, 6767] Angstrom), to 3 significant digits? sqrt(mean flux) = 3.78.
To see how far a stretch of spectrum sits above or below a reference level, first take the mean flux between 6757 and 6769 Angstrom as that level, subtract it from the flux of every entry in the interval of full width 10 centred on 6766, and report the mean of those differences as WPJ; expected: -0.1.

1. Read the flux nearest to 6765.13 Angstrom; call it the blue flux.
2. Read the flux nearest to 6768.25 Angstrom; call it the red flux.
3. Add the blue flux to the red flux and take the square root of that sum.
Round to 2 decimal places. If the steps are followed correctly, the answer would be 5.35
